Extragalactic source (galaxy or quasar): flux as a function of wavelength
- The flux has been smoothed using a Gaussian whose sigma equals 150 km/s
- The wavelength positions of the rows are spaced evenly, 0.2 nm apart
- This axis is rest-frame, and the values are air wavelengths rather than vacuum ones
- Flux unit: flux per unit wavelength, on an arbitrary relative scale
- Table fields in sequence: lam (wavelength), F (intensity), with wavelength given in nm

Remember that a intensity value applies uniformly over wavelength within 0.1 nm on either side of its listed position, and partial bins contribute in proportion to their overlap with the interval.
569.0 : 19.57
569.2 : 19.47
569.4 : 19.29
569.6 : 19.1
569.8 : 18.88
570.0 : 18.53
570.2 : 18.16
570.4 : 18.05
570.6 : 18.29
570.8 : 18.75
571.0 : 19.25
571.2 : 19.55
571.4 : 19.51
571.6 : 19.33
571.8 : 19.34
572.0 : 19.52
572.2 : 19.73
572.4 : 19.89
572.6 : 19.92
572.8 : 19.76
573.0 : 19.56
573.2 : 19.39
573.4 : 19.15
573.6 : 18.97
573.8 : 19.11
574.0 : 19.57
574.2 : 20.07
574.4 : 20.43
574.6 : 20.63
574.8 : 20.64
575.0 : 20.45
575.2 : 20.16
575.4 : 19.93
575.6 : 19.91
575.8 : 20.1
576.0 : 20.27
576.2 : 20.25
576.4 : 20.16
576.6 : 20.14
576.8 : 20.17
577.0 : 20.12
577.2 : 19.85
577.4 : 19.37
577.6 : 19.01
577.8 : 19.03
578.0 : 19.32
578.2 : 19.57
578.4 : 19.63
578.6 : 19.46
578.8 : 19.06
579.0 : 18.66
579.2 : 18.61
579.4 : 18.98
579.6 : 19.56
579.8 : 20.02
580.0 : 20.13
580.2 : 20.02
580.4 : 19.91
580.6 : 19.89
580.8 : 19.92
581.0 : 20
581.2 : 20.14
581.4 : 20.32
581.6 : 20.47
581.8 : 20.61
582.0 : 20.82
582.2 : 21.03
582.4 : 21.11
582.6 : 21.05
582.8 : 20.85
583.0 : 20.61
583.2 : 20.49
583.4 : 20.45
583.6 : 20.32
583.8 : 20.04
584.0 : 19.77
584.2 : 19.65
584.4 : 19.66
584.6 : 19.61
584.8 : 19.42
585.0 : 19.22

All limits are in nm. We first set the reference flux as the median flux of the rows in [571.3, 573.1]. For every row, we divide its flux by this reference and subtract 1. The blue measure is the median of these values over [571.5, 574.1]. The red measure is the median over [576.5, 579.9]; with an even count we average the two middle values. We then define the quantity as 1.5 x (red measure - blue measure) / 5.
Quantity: -0.001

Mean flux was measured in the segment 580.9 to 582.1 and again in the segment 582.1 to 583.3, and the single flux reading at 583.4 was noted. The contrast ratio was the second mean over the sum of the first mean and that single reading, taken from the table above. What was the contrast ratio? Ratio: 0.511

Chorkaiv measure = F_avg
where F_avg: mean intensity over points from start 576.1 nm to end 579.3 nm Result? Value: 19.5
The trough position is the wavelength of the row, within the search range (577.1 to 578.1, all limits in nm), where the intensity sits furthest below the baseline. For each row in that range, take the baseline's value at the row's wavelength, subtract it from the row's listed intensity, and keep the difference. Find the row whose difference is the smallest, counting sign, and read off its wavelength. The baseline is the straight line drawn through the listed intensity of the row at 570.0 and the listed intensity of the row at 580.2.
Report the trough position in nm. 577.8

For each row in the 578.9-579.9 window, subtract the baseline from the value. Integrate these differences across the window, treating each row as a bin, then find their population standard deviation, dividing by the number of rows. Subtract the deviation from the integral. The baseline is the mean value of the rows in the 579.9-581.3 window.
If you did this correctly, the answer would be -1.4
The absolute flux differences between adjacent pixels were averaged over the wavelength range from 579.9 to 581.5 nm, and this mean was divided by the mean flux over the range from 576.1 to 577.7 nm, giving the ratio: 0.0048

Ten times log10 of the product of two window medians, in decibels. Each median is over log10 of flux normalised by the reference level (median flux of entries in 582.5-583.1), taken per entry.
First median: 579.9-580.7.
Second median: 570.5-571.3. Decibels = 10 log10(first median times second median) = -31.2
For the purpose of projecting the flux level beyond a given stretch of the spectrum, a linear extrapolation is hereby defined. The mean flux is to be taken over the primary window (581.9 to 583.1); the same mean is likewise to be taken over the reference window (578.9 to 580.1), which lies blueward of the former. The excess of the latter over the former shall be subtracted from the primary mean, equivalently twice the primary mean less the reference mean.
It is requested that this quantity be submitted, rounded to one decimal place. 22.5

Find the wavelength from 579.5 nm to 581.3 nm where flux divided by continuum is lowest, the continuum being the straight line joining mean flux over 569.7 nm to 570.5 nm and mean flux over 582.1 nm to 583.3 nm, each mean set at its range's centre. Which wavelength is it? 579.6 nm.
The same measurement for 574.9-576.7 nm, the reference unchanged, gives 575.6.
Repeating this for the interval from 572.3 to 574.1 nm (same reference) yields 573.6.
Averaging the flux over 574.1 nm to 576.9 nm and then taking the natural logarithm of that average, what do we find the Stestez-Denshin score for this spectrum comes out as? 3.01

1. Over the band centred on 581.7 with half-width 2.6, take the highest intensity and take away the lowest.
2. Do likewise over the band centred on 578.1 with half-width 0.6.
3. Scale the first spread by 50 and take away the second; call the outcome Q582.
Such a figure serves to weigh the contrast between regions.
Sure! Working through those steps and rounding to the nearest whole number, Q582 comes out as 124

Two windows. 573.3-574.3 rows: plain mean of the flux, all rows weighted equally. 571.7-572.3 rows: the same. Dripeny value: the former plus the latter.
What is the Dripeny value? 38.90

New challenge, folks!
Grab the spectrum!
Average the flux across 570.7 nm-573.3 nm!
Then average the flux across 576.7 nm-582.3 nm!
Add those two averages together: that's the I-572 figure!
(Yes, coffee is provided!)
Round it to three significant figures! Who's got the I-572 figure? 39.3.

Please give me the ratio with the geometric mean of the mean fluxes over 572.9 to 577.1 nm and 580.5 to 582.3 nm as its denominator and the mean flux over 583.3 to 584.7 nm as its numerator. 0.99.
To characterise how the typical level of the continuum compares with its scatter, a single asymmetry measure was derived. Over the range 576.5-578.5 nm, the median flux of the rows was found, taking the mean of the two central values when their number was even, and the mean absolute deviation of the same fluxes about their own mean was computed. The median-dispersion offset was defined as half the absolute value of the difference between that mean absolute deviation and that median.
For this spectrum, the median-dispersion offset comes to 9.6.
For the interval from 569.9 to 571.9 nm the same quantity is 9.2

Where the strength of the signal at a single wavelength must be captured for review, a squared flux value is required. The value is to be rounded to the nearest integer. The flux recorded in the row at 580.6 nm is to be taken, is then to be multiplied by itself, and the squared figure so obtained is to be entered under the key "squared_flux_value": 396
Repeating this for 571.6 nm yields 374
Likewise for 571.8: 374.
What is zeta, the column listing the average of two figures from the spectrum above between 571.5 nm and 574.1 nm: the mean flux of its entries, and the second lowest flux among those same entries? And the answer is 19.3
